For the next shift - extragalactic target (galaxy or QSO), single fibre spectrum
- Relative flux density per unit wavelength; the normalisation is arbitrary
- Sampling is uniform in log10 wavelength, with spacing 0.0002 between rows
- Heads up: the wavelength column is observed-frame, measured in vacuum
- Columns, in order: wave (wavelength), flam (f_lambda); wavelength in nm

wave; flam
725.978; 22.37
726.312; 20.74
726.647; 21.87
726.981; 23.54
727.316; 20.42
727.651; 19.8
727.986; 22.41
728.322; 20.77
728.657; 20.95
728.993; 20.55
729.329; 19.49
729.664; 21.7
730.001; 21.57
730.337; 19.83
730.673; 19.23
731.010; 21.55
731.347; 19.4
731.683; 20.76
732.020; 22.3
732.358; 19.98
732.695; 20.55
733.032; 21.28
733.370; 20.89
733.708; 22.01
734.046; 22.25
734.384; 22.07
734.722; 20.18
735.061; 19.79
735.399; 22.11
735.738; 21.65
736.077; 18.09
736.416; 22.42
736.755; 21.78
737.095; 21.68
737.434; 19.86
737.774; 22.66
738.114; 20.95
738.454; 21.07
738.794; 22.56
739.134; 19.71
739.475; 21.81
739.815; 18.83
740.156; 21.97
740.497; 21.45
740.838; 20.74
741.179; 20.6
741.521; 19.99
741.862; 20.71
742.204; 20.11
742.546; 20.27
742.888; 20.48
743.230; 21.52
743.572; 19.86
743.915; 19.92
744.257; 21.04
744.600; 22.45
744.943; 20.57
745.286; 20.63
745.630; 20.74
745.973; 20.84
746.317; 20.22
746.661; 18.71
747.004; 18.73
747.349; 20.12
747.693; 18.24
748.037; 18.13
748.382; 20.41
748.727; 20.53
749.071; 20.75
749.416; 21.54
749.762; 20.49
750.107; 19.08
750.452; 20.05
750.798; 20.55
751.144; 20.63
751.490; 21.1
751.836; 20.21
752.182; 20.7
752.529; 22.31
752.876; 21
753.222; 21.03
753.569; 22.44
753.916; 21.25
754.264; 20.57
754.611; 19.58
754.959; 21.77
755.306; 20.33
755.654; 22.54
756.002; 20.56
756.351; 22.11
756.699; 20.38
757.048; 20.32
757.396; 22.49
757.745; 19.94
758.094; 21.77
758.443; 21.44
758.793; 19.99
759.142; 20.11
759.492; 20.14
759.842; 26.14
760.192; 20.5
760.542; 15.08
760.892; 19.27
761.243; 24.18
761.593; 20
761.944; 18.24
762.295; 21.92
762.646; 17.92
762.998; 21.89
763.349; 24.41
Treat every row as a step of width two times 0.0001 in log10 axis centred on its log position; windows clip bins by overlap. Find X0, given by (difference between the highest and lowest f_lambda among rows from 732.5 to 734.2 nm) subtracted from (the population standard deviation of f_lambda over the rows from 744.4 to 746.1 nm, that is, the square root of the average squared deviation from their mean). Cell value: -1.0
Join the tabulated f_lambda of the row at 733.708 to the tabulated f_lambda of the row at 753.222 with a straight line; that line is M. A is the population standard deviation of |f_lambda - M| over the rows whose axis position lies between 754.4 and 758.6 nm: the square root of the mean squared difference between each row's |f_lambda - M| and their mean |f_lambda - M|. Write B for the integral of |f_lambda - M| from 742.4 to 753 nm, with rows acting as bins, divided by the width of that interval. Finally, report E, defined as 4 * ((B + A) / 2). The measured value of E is 3.1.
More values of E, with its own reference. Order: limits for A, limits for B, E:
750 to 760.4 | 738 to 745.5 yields 4.0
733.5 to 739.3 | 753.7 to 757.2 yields 3.6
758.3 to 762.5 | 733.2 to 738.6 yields 5.5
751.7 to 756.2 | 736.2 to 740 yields 3.1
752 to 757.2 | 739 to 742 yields 3.2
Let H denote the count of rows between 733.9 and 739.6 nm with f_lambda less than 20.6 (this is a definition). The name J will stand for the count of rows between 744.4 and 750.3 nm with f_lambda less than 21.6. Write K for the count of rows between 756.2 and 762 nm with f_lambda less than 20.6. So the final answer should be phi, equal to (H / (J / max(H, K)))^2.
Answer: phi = 12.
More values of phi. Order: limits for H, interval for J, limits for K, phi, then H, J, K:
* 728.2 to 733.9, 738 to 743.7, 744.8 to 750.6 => 36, 7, 14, 12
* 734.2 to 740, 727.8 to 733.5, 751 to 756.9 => 7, 6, 14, 6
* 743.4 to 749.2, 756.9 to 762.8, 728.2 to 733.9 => 102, 11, 12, 7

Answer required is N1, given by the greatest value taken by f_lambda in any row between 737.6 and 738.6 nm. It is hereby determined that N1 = 22.66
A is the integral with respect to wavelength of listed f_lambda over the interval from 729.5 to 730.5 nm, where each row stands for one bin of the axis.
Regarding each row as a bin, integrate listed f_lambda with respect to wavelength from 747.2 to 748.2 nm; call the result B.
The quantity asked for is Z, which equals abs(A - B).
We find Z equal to 2.2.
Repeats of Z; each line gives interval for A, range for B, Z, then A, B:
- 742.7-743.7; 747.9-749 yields 1.2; 20.7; 21.8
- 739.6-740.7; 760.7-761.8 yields 0.2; 22.9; 23.1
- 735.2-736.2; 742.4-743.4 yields 0.1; 20.7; 20.8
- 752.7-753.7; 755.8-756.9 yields 1.7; 21.5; 23.1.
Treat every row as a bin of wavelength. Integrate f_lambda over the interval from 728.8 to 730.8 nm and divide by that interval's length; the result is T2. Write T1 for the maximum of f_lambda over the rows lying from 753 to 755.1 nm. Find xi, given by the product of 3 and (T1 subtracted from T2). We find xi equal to -6.0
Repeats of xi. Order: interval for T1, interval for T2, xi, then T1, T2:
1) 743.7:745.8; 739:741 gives -5.0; 22.45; 20.8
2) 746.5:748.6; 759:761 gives -0.5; 20.41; 20.2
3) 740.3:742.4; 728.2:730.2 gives -1.9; 21.45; 20.8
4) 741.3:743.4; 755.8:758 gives -1.5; 21.52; 21.0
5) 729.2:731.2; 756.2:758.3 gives -1.6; 21.7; 21.2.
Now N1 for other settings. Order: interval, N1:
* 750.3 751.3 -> 20.63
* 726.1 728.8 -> 23.54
